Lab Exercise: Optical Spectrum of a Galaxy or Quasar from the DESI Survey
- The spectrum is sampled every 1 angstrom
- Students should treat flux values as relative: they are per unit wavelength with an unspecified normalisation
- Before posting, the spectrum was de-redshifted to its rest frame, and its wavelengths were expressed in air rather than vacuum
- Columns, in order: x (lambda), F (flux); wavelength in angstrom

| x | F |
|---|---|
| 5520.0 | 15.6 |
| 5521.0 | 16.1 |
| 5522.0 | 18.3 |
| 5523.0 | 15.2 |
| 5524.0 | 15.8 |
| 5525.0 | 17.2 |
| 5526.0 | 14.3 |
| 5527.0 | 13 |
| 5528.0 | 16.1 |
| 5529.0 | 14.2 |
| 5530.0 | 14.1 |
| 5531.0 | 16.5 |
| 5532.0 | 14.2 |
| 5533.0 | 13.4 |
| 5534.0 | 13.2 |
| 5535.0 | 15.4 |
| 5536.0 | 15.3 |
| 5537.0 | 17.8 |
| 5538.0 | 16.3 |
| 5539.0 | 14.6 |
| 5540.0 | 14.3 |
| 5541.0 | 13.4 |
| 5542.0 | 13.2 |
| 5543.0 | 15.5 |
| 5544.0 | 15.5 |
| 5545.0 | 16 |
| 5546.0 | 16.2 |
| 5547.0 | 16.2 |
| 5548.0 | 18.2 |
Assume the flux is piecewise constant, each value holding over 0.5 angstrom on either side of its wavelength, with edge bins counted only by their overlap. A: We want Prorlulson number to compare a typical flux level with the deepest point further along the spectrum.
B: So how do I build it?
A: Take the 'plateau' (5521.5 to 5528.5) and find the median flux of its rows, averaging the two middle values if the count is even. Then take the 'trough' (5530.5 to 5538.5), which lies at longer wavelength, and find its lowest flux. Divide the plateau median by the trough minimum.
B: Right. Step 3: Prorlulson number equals 1.20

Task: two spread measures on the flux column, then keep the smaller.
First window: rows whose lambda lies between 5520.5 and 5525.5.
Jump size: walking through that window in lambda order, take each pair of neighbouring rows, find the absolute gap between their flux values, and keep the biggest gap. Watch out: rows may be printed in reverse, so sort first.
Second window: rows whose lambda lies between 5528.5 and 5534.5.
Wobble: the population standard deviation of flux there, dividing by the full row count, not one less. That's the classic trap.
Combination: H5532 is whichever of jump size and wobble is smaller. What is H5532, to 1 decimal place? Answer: 1.1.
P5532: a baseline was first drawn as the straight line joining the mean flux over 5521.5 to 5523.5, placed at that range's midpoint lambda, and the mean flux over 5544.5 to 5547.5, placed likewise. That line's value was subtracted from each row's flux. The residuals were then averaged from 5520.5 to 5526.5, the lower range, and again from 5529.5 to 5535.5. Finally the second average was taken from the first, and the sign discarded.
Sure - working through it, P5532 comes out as 1.45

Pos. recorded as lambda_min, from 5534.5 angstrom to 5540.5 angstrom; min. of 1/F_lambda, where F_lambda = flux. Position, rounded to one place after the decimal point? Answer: 5537.0 angstrom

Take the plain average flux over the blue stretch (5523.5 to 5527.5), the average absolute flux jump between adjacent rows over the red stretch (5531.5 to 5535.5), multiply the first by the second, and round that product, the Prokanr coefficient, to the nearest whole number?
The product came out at 16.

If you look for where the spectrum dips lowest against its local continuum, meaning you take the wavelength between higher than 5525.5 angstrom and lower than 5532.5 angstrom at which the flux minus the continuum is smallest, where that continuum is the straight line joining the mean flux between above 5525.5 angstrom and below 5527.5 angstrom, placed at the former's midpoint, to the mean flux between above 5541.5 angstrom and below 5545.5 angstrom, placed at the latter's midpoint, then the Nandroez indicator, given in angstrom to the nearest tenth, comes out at 5527.0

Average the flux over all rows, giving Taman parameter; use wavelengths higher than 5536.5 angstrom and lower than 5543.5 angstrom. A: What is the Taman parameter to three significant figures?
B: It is 15.0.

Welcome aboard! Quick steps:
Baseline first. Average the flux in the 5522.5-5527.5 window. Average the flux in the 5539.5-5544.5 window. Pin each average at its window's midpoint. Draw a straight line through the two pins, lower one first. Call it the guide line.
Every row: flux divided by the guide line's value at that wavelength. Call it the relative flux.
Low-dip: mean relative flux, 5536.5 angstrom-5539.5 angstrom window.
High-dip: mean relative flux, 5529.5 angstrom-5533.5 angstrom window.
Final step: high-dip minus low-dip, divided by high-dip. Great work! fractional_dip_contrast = -0.14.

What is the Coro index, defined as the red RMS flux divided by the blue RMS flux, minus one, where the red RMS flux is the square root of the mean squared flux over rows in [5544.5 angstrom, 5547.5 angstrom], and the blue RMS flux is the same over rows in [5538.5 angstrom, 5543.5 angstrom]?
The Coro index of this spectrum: 0.13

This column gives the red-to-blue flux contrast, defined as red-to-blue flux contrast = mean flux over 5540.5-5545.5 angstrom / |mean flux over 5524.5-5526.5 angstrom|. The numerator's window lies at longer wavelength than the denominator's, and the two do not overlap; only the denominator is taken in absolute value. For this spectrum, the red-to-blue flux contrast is 0.93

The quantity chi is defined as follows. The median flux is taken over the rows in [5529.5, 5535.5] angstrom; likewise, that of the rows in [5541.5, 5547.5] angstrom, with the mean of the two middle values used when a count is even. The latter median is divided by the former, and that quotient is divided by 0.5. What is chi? 2.23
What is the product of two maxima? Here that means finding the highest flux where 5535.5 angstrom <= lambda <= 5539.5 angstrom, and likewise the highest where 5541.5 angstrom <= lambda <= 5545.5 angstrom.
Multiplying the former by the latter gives 285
